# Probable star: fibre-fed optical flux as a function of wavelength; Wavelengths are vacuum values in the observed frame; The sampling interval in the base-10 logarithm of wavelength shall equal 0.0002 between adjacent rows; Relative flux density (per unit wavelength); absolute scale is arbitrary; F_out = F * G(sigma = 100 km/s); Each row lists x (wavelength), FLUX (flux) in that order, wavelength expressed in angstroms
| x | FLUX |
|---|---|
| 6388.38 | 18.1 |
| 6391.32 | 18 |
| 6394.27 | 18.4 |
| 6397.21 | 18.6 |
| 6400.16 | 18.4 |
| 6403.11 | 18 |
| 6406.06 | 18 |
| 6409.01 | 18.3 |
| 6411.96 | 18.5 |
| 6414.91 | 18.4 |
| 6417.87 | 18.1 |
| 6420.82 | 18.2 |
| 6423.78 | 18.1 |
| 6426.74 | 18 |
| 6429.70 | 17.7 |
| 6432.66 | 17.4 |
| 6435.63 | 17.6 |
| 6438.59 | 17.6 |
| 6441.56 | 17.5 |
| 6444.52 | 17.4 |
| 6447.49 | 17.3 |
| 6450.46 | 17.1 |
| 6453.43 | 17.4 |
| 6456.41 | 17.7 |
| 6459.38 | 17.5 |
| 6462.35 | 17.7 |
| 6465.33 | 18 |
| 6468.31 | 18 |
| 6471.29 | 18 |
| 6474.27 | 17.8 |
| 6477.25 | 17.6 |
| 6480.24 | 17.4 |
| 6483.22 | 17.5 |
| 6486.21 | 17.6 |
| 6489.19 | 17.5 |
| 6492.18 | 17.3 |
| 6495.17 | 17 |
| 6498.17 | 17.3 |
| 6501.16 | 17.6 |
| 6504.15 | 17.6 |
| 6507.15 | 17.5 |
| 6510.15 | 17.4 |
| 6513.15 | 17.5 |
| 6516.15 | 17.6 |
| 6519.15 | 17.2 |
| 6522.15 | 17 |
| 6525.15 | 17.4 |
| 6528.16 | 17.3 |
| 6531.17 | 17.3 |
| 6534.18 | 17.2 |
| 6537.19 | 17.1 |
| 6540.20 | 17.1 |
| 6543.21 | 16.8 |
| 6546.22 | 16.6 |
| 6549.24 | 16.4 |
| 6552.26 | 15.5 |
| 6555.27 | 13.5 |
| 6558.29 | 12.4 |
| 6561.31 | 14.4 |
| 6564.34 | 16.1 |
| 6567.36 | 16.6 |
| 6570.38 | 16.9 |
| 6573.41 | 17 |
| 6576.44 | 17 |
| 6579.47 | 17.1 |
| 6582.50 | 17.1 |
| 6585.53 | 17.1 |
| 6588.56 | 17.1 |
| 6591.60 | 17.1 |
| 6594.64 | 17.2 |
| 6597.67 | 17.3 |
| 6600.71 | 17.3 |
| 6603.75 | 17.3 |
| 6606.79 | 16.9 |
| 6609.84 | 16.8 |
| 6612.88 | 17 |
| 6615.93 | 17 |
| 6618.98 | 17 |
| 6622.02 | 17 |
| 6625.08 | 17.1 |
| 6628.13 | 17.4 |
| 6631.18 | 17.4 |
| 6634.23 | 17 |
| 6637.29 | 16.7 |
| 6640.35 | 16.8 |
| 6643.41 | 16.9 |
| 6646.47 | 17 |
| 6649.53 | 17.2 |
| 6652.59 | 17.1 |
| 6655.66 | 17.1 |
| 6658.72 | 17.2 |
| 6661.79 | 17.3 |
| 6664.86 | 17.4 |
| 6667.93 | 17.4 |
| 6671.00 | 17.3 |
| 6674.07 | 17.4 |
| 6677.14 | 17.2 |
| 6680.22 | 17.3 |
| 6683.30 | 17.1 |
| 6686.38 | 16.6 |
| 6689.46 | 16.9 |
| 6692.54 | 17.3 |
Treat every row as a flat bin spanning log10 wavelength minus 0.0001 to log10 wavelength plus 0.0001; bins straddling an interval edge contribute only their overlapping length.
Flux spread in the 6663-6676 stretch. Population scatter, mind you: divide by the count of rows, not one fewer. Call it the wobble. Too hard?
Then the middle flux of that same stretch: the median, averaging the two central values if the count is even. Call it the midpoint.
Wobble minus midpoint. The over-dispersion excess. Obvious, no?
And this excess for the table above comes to -17.4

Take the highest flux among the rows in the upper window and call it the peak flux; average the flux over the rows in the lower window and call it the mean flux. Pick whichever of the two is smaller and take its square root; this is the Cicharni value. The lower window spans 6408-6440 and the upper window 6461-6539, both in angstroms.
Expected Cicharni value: 4.24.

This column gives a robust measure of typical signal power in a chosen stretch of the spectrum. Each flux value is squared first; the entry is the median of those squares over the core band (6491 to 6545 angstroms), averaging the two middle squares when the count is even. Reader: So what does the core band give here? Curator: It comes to 299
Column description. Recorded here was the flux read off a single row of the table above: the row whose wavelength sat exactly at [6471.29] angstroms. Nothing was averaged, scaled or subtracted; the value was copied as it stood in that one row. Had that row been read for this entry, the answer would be 18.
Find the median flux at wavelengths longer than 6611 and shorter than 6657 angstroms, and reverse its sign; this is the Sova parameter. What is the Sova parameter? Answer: -17.0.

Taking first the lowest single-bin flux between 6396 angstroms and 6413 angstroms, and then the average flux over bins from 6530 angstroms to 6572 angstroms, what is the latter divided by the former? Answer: 0.89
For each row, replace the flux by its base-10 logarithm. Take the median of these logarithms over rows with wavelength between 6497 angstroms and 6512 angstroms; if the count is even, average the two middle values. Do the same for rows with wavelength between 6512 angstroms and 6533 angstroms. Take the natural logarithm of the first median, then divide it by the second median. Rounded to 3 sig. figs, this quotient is 0.176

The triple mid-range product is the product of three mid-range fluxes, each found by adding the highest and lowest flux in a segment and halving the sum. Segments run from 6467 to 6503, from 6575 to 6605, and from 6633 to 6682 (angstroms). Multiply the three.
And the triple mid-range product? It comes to 5117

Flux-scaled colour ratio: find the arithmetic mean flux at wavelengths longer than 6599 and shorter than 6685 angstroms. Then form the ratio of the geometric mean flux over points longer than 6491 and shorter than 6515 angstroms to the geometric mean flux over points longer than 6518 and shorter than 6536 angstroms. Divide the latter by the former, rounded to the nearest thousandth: 0.059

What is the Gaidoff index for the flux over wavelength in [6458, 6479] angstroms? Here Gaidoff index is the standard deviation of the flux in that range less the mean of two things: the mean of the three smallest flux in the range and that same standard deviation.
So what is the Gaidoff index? -8.70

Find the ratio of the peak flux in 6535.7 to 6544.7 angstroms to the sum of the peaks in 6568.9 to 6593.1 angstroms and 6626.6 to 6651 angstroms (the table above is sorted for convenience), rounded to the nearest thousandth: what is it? 0.496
